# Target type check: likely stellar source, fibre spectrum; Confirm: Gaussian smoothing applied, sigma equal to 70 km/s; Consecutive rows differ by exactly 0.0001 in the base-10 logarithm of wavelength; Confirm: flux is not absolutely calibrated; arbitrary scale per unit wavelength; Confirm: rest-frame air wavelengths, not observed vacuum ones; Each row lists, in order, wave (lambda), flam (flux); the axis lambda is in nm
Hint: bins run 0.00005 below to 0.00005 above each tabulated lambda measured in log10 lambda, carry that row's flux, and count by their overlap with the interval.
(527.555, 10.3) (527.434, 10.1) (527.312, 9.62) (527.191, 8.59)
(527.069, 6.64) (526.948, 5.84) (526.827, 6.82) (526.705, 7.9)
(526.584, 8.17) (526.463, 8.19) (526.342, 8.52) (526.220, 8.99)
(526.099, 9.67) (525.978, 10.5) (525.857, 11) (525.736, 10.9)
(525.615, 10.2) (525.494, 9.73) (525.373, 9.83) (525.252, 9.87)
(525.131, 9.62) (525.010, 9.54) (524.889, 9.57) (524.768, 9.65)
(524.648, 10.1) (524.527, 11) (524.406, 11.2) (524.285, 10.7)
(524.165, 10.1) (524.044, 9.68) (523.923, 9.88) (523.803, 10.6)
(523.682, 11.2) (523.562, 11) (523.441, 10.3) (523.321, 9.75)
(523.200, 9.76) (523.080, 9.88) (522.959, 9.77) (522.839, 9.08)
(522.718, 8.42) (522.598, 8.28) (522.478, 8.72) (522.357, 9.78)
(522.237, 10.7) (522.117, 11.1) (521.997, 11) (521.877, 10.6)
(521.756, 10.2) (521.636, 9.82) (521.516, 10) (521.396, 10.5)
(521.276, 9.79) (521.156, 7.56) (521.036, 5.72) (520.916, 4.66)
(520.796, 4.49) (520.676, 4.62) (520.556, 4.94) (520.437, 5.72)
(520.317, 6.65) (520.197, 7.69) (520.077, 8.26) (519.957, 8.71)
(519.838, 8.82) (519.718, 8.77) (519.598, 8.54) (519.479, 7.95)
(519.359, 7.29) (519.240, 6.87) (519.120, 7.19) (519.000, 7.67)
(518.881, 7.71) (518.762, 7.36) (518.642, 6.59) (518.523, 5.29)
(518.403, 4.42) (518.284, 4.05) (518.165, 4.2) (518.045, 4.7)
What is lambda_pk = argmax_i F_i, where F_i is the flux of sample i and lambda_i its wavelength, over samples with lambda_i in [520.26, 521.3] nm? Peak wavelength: 521.276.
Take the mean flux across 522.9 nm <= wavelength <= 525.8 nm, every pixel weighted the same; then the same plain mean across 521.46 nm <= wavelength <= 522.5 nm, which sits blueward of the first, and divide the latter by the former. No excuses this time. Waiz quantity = 1.01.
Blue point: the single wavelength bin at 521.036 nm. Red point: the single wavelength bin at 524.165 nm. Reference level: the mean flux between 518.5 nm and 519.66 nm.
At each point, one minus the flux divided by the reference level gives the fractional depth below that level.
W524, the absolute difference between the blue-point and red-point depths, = 0.60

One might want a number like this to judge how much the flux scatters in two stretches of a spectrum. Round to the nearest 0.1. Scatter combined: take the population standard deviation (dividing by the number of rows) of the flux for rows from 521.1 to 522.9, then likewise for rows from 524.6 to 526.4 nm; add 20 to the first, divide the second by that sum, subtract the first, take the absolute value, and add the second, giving 1.6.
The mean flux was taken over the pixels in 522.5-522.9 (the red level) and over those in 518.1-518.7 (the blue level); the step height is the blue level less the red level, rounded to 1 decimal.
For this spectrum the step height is -3.7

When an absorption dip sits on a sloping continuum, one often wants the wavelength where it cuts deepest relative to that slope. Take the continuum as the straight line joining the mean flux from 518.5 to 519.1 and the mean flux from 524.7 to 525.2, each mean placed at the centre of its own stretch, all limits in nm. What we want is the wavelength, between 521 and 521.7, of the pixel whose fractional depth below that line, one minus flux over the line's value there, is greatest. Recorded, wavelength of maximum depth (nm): 521.036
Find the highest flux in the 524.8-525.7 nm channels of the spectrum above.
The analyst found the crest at 10.2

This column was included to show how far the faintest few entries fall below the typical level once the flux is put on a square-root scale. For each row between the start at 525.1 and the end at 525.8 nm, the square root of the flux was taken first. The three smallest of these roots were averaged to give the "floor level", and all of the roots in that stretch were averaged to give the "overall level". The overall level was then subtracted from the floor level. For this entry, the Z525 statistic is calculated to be -0.05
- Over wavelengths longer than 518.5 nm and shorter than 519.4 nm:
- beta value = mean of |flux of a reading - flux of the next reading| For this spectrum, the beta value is 0.526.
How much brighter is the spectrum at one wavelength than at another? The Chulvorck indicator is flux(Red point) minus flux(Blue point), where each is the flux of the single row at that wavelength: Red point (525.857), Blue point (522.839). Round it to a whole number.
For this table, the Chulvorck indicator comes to 2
